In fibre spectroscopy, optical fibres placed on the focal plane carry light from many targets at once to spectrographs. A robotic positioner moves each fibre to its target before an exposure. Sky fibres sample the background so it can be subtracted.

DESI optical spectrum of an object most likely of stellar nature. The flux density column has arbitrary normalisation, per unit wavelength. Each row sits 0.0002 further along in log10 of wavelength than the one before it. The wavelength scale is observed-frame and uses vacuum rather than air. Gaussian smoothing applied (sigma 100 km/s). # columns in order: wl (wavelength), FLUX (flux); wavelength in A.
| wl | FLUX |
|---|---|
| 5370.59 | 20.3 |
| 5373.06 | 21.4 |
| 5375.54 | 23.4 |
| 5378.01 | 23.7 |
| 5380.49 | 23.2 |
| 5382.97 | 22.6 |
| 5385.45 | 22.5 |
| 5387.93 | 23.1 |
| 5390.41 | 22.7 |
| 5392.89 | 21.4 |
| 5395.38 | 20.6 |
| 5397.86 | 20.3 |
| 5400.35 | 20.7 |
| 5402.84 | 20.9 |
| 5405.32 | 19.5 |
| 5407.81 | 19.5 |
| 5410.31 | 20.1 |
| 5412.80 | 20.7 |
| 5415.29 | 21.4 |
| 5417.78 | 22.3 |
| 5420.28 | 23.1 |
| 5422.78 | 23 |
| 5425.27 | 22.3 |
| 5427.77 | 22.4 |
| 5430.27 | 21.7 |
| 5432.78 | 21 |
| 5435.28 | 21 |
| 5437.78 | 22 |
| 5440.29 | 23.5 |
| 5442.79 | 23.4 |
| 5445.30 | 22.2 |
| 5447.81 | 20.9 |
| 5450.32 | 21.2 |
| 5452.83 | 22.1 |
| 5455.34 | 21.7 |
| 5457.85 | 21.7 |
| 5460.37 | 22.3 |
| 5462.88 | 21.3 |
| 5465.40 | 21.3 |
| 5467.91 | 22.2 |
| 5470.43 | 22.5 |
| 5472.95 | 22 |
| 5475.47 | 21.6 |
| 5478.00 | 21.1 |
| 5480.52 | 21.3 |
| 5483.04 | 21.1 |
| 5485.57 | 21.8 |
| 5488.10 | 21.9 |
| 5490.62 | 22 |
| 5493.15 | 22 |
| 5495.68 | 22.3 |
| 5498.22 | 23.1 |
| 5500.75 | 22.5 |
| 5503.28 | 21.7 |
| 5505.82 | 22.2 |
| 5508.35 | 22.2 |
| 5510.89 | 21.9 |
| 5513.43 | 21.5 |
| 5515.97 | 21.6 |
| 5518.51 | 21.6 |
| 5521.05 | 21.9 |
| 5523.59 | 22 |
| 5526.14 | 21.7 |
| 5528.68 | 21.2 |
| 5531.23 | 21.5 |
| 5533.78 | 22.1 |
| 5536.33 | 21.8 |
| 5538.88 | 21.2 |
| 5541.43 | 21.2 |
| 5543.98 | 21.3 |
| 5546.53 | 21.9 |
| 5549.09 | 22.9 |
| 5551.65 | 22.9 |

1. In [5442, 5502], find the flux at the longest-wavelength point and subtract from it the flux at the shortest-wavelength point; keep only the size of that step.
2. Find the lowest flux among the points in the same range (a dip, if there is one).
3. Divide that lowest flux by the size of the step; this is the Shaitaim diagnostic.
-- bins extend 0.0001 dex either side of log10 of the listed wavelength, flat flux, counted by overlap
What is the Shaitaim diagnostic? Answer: 23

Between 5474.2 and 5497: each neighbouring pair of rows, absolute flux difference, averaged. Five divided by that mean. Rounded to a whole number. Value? 19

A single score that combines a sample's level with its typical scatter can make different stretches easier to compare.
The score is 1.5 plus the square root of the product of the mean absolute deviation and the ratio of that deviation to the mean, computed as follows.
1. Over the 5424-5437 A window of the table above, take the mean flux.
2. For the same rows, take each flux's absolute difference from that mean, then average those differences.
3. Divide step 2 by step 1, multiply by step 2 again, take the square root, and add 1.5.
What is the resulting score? 1.62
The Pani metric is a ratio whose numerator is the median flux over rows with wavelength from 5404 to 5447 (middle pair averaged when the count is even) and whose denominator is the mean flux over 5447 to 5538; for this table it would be 1.01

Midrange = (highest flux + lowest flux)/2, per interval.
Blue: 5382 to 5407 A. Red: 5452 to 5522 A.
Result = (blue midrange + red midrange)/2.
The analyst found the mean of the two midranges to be 21.7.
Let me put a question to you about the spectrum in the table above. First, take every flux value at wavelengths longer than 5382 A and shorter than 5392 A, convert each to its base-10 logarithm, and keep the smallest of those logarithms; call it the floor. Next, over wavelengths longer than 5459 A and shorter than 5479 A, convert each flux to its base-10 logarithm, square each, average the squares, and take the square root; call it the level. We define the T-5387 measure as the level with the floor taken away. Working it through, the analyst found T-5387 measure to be -0.014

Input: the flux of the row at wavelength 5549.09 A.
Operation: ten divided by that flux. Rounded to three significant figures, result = 0.437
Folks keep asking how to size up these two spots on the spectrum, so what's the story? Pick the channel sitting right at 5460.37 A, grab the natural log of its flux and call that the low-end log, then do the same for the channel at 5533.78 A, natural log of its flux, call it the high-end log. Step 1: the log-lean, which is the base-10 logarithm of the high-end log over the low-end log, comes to -0.0013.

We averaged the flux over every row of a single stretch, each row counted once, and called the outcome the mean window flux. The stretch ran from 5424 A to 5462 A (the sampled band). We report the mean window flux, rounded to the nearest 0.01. 21.96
